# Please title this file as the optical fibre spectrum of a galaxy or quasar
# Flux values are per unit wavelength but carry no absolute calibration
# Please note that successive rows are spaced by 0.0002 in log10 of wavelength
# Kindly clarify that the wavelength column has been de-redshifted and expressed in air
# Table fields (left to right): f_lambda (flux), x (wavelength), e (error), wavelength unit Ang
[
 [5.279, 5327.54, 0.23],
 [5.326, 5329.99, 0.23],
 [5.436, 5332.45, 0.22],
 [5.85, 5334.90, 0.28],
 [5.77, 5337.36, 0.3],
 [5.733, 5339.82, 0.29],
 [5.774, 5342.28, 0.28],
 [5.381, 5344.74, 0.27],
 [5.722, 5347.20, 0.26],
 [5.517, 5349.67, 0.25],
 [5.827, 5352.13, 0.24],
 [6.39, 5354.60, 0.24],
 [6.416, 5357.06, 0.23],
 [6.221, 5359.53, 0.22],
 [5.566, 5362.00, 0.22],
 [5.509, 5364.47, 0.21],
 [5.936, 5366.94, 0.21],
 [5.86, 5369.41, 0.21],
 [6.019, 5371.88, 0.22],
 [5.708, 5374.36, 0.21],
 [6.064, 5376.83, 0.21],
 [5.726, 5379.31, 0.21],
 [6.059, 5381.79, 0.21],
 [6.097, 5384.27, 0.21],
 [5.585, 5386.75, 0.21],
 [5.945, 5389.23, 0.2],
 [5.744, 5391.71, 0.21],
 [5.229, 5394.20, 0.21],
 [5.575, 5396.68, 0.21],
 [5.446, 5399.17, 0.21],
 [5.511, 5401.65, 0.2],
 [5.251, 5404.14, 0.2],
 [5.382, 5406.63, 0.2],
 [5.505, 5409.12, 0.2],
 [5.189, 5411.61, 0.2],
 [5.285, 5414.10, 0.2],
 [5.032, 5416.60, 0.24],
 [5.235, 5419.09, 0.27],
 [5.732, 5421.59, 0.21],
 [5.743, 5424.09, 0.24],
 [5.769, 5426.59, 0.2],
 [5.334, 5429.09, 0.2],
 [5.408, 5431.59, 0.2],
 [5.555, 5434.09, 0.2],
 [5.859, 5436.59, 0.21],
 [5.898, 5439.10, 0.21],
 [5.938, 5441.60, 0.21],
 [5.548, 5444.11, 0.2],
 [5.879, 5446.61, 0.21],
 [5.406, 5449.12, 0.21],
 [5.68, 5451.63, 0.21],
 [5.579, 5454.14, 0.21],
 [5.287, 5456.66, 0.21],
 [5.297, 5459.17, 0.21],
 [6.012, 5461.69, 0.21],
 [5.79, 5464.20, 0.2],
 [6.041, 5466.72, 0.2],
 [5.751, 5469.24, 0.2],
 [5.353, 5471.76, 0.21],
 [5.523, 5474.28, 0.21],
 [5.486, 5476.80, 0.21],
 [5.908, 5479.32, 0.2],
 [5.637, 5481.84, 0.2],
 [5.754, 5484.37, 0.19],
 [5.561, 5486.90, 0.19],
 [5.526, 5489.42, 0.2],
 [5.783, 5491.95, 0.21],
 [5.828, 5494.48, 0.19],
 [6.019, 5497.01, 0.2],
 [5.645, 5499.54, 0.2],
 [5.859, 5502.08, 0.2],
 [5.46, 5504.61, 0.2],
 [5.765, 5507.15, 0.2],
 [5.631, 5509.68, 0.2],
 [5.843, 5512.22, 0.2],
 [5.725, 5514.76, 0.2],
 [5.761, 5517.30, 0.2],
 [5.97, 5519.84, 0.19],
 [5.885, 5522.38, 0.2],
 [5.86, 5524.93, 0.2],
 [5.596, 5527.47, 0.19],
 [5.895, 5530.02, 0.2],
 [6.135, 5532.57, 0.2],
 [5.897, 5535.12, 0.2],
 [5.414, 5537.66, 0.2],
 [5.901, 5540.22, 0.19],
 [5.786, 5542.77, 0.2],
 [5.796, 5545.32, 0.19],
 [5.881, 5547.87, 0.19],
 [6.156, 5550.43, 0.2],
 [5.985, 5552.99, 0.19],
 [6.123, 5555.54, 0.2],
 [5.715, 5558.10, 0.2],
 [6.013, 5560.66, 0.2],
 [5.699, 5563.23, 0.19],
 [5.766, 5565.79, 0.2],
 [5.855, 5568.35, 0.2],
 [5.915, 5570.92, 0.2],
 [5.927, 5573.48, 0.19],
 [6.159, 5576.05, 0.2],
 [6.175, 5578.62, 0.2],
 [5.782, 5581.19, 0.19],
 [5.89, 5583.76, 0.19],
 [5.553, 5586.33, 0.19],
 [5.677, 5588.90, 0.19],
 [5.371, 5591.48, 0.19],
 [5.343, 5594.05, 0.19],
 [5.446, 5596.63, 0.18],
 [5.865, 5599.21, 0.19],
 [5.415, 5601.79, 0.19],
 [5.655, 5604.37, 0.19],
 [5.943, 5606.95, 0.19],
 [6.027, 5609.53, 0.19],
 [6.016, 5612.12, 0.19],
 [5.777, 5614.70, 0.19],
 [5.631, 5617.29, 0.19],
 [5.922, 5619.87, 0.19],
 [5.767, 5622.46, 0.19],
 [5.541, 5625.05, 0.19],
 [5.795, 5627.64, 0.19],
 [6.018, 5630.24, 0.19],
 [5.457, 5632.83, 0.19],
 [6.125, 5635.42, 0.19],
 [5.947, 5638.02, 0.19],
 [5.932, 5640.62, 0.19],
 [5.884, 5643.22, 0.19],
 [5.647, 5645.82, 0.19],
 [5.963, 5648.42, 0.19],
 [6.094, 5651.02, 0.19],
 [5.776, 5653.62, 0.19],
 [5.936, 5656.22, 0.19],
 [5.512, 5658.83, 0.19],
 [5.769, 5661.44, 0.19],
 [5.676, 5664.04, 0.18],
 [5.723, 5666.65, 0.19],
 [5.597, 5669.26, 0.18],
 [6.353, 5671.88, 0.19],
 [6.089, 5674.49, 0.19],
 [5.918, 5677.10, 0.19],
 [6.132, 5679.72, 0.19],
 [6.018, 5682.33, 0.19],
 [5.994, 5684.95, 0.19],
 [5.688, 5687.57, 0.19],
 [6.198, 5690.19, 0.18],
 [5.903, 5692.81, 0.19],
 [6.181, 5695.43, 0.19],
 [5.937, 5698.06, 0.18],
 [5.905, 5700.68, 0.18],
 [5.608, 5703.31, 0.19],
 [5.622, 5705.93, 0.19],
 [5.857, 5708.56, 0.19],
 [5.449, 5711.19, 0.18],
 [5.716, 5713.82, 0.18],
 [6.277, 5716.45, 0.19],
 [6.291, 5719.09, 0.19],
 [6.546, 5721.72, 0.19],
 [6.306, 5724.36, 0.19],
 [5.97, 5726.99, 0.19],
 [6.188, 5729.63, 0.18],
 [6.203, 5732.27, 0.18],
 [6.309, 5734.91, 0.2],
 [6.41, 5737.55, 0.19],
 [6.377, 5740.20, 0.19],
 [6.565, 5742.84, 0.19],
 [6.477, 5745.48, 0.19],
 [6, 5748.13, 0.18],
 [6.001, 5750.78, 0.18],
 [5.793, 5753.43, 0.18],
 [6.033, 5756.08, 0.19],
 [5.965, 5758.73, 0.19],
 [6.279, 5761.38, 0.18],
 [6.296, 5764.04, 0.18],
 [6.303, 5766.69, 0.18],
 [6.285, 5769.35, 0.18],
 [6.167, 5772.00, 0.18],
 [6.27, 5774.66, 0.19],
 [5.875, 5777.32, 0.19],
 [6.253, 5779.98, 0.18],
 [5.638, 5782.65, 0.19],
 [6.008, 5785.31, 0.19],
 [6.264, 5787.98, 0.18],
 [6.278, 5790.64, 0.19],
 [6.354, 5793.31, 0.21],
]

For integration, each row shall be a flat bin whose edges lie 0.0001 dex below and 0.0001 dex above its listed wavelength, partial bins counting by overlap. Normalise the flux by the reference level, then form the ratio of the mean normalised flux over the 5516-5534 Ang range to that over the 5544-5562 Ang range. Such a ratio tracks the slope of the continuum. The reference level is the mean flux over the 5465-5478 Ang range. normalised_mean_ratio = 0.99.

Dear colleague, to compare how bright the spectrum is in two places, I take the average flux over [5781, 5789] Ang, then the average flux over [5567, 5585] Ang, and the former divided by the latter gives 1.00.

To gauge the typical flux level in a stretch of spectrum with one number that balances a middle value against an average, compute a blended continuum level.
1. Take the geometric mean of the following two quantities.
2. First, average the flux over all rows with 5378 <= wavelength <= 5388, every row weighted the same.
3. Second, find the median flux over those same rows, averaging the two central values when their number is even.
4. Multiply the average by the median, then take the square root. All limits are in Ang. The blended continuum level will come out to 5.88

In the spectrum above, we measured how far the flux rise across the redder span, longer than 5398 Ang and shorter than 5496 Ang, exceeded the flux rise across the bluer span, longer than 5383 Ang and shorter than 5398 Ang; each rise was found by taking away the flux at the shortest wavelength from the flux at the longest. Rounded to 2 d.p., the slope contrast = 0.90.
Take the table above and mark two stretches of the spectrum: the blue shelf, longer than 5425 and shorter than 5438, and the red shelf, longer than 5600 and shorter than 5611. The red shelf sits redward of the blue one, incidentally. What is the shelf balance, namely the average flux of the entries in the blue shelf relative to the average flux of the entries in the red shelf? 0.970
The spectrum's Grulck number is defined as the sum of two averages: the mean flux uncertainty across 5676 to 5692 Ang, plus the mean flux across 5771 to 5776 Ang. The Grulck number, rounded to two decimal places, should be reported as 6.41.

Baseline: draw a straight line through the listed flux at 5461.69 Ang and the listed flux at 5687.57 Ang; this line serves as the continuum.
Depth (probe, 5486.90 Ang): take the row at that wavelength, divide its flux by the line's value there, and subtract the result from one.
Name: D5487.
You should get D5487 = 0.069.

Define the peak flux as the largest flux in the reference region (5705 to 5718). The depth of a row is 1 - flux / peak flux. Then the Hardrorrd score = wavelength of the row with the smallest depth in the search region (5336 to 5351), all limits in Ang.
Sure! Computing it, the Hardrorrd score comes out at 5342.28 Ang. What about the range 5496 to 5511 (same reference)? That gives 5497.01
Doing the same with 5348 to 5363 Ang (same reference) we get 5357.06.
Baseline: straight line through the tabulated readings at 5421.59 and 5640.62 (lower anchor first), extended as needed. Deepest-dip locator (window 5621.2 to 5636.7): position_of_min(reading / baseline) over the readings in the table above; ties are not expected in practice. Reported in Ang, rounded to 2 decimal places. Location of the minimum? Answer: 5632.83 Ang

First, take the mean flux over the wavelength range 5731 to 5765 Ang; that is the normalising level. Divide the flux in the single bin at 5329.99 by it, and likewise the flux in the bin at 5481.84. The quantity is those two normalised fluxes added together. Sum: 1.77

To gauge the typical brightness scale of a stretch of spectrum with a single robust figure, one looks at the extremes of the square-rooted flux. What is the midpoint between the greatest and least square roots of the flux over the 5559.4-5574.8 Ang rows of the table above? 2.42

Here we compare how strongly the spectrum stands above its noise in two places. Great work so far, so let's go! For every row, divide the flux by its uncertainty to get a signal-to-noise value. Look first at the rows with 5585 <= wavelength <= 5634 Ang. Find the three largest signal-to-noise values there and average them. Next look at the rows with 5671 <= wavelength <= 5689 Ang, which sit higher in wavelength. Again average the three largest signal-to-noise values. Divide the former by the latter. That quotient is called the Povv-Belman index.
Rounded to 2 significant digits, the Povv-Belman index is 0.97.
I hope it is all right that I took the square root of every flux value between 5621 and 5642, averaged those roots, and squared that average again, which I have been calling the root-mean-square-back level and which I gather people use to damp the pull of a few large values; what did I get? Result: 5.82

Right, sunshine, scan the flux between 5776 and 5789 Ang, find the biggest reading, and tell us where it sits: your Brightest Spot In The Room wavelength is 5787.98 Ang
